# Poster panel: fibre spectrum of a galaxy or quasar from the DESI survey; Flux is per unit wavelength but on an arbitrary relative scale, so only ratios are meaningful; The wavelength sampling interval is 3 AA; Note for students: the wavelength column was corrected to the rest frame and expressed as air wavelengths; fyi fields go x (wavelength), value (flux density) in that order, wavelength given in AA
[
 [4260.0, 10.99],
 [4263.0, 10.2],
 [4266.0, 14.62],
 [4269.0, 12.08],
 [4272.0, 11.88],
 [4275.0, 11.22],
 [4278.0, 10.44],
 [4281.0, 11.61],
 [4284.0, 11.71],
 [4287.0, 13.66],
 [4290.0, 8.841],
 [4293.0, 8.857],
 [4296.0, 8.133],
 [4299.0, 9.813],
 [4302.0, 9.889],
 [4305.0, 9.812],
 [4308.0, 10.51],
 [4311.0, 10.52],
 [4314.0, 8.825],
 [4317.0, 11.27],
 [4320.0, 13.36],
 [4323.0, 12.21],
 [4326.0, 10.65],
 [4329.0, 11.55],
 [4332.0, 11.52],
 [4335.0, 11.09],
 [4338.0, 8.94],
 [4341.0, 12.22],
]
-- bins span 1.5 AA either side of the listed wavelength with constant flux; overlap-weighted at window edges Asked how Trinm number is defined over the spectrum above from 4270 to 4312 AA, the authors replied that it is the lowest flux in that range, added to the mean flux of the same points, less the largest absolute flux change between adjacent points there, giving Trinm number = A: 13.8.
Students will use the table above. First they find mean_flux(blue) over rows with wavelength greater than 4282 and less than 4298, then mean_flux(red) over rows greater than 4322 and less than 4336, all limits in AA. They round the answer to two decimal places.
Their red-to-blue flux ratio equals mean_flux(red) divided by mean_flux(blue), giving 1.11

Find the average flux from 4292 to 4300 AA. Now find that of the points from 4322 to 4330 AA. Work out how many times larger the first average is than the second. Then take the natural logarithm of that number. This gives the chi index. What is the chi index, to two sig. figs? -0.25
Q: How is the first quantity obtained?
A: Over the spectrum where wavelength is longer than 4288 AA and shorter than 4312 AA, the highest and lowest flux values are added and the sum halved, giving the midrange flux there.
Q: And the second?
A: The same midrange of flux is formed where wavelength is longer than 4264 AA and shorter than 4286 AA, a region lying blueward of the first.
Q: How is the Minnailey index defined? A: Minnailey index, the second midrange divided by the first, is 1.34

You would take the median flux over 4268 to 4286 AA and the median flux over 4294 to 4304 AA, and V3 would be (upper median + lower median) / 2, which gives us 10.7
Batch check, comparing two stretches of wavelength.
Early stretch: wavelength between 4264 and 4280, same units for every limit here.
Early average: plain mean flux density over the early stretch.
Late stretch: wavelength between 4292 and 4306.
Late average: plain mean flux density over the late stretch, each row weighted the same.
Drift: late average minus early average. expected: -2.7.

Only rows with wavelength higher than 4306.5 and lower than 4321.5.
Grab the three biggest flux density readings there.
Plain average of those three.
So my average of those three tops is 11.7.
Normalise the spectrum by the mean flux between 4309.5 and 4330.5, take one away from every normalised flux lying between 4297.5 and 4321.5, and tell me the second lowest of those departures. -0.12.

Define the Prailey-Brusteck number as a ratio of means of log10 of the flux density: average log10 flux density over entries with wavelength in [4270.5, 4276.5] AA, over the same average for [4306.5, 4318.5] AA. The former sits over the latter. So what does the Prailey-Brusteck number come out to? 1.05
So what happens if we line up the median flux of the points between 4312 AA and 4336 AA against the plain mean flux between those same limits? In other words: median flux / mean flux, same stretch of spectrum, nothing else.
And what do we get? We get 1.01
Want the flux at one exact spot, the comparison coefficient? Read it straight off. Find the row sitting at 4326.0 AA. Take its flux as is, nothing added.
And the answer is 10.65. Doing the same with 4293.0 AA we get 8.857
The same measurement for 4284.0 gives 11.71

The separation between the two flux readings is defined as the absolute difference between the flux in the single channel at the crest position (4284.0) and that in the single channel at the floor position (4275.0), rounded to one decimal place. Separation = 0.5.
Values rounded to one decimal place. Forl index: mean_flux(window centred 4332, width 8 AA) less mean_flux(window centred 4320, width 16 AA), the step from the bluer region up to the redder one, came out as 0.1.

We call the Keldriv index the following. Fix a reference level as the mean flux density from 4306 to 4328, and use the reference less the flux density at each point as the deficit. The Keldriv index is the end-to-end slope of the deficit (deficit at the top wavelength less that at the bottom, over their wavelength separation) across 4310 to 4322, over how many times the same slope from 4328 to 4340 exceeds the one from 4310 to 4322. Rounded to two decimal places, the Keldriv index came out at 0.34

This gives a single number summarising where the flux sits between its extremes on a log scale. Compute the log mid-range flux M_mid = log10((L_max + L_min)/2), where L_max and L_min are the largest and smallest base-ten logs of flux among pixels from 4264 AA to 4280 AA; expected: 0.038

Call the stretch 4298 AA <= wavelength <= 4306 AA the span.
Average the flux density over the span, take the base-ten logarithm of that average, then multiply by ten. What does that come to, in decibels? 9.93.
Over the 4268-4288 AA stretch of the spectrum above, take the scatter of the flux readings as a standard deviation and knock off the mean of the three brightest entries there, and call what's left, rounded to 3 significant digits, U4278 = -11.6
